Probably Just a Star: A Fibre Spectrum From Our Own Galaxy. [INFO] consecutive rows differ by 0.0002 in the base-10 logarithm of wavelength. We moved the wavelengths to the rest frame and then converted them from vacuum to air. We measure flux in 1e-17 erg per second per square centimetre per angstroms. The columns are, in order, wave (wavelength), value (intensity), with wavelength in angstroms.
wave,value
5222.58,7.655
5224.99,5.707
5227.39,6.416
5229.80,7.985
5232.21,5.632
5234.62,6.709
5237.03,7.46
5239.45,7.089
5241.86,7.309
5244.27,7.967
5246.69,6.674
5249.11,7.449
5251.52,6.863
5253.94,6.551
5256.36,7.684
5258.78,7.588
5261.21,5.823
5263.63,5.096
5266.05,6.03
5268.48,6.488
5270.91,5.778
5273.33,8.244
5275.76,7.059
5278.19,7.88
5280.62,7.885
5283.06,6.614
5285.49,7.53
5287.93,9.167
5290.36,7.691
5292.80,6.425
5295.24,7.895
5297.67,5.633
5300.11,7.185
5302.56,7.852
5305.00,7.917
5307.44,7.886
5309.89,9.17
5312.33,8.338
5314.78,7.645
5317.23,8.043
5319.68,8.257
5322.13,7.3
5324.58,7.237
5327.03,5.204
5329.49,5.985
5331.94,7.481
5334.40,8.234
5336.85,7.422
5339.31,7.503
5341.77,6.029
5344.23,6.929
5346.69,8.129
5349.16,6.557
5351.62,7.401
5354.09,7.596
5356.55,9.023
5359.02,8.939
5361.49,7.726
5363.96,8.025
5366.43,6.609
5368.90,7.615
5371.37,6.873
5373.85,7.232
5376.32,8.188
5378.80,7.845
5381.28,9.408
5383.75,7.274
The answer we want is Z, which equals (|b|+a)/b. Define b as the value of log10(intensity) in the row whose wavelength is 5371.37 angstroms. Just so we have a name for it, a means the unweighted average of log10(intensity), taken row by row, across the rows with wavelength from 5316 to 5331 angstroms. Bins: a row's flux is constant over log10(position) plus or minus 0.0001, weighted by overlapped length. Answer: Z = 2.00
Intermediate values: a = 0.84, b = 0.84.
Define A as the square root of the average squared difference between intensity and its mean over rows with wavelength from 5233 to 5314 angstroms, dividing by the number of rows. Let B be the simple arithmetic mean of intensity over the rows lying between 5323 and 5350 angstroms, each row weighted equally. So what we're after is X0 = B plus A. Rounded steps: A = 0.94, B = 7.0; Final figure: 7.9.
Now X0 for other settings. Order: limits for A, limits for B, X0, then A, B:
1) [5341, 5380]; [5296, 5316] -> 8.5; 0.80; 7.7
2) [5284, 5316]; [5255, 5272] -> 7.3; 0.92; 6.4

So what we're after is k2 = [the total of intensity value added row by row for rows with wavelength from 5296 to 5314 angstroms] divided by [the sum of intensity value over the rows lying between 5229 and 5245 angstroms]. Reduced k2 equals 1.08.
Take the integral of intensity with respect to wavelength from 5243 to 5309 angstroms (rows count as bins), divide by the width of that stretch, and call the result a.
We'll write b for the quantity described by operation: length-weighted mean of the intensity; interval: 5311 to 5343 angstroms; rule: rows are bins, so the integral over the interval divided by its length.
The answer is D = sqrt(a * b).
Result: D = 7.22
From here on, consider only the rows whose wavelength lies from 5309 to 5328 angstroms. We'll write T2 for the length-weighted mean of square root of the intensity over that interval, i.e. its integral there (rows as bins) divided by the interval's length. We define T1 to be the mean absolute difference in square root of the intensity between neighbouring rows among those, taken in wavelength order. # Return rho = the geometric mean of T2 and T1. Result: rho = 0.62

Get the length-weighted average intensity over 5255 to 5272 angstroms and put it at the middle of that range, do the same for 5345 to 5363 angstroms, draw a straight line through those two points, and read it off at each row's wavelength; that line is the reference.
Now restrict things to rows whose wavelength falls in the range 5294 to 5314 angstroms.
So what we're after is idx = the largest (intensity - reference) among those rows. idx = 2.0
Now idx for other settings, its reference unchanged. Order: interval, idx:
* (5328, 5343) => 0.7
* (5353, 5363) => 1.1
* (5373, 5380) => -0.1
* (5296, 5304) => 0.8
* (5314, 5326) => 1.0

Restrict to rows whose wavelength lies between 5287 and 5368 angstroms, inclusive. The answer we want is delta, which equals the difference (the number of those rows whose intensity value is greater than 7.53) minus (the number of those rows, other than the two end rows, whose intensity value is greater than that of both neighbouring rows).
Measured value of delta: 9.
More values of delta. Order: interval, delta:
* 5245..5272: -1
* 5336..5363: 2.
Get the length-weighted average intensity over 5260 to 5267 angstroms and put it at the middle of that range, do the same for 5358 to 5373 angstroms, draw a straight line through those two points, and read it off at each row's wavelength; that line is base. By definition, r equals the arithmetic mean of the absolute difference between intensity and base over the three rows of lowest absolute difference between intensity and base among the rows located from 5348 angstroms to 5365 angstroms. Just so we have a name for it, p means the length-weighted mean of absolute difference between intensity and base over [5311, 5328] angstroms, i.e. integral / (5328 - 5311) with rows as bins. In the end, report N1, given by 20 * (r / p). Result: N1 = 3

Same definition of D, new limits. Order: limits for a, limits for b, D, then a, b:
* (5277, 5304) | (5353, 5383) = 7.67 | 7.4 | 7.92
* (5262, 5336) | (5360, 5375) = 7.34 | 7.3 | 7.37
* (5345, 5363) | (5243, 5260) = 7.56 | 7.9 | 7.25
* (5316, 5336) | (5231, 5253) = 7.12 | 7.2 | 7.01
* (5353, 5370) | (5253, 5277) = 7.26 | 7.9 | 6.64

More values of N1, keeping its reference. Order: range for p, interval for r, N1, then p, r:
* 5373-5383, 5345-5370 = 3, 0.6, 0.11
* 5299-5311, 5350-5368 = 2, 1.6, 0.16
